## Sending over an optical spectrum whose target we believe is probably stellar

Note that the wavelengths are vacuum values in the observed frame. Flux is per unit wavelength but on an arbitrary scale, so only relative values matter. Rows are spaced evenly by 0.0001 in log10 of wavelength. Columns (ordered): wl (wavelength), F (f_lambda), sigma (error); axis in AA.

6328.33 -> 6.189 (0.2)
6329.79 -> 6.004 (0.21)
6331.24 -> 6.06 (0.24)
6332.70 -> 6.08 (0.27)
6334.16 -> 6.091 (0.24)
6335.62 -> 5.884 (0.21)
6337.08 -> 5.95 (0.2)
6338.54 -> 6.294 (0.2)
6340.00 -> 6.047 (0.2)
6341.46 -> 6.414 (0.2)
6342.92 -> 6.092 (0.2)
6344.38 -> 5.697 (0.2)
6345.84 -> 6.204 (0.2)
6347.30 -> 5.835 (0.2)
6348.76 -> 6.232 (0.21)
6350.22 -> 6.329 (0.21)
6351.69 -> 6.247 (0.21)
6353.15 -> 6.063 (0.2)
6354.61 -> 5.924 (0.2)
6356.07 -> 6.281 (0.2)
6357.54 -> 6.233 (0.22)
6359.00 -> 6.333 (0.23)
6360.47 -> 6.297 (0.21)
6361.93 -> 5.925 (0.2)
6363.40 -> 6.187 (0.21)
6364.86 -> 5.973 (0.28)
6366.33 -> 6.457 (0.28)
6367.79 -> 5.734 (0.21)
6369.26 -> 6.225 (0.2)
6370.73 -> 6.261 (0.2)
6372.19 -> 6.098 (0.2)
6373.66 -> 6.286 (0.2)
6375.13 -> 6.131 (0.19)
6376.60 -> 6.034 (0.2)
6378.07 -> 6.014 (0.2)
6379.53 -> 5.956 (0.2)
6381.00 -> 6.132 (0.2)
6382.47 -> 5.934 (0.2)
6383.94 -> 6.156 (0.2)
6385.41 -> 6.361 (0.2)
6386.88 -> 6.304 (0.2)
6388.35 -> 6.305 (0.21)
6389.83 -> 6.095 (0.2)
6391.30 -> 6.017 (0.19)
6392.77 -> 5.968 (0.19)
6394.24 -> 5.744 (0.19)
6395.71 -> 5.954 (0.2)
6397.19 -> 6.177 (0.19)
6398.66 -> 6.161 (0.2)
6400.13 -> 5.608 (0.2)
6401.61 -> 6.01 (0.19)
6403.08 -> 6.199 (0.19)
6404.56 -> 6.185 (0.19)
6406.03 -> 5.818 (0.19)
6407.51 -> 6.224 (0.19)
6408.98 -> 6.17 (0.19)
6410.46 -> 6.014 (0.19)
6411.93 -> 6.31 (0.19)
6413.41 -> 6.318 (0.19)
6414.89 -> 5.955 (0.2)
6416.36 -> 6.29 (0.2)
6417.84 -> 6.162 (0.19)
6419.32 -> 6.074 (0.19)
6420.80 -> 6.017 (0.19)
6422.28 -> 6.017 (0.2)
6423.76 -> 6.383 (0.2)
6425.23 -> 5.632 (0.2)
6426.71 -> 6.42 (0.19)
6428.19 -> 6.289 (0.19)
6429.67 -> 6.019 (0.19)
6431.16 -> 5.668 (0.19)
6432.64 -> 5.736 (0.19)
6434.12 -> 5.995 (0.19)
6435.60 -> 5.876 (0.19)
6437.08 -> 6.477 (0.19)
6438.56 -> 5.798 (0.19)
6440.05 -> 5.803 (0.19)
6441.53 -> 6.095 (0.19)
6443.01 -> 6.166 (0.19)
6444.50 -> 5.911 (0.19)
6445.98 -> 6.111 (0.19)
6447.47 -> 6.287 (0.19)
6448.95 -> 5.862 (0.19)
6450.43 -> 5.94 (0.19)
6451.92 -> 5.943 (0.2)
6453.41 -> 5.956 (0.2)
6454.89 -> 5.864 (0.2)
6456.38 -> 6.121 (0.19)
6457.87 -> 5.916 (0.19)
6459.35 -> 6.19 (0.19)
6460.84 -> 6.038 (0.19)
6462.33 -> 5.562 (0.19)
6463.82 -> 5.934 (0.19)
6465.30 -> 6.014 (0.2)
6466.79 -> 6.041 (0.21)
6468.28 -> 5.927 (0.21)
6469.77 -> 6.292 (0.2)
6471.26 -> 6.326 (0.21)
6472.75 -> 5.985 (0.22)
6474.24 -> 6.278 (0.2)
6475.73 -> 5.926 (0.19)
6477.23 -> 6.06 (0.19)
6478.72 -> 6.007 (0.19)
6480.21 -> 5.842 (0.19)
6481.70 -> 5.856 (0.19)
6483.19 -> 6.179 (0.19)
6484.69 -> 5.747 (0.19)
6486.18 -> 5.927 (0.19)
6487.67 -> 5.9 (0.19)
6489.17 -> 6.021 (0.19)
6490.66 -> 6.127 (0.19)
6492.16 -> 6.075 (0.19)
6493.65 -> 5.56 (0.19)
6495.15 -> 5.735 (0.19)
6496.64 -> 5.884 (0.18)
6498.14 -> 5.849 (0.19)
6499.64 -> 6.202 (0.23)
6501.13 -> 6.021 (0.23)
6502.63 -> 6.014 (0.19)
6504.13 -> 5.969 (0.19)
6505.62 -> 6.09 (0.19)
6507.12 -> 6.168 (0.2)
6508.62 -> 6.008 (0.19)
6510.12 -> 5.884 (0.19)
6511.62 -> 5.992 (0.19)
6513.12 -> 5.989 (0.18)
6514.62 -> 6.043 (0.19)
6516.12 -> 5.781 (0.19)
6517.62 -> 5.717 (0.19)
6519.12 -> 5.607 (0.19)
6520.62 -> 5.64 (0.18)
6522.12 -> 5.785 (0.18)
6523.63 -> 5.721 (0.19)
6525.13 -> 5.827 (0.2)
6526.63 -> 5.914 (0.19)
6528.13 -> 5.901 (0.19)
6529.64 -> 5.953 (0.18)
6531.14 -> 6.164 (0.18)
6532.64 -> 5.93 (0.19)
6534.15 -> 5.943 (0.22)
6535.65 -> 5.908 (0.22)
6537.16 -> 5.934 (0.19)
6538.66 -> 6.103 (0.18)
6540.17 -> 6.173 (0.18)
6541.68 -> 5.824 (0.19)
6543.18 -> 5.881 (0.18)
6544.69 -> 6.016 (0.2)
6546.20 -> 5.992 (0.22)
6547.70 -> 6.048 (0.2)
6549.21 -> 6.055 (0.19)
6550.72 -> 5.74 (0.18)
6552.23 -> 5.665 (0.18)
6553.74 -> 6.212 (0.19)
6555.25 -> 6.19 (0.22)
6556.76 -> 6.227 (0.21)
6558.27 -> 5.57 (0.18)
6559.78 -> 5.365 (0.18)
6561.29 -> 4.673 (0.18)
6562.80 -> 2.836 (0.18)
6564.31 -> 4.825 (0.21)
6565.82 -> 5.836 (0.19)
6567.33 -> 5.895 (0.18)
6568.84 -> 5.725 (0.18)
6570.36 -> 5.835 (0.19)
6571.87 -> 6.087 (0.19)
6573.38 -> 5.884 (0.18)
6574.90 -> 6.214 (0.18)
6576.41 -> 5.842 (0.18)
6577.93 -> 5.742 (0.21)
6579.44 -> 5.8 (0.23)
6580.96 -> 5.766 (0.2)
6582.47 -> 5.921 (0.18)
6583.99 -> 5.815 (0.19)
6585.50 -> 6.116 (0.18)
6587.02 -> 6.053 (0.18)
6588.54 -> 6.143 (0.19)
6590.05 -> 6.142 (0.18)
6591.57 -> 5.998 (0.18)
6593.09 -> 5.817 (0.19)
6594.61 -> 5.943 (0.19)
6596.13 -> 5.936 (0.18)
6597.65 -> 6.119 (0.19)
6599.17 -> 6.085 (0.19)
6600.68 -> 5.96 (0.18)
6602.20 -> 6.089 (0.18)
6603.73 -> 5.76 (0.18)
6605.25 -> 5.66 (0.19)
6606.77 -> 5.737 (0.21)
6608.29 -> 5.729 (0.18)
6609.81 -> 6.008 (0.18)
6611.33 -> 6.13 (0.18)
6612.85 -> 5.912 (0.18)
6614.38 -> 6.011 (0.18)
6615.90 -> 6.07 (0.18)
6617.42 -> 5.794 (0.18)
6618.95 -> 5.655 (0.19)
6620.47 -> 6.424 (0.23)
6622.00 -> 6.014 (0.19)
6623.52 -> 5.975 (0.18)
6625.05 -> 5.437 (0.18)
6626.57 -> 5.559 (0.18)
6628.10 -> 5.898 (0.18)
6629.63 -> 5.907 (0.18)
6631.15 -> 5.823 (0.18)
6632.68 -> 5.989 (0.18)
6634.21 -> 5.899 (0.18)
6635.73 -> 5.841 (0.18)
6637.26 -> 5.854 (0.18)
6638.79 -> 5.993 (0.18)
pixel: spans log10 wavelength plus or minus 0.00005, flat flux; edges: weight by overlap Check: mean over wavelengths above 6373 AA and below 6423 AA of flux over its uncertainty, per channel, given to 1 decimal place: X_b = 31.2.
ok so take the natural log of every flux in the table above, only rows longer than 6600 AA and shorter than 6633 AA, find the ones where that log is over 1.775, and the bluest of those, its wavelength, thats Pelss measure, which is 6600.68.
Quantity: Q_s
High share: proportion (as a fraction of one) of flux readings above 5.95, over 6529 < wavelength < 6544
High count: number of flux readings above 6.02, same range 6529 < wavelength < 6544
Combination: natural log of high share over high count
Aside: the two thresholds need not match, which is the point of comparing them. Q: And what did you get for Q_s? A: -2.0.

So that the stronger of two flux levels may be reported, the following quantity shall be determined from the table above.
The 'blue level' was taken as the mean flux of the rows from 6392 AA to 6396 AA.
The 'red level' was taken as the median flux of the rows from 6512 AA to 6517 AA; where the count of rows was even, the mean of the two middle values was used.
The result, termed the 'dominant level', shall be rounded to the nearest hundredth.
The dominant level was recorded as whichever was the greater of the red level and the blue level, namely 5.99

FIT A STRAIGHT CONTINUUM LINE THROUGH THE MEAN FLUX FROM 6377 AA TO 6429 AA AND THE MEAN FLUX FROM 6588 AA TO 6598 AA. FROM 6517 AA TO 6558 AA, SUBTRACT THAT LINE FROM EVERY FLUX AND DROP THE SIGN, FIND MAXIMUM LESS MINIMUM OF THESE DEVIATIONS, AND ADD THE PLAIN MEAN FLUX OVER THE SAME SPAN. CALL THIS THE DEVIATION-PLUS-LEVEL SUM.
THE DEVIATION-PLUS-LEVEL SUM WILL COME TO 6.35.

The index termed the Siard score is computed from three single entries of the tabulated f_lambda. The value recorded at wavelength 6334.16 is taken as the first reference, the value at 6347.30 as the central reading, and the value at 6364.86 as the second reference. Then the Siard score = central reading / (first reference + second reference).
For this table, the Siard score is 0.484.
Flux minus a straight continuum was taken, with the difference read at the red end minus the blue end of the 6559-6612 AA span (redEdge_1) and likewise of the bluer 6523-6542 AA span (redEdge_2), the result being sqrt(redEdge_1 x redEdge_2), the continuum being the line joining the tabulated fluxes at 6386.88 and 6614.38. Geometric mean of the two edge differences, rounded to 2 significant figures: 0.32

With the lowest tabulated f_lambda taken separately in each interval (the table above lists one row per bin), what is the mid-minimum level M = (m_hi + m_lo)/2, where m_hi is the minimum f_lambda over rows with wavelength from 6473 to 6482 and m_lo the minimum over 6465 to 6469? 5.88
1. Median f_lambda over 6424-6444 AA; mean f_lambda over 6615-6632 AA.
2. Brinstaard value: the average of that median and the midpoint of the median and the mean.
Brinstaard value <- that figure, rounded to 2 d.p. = 5.96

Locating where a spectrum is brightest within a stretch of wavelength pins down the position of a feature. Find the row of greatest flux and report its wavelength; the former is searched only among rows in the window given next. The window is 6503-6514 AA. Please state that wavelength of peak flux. 6507.12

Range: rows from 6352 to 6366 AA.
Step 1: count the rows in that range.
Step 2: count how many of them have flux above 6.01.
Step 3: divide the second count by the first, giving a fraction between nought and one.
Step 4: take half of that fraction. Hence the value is 0.33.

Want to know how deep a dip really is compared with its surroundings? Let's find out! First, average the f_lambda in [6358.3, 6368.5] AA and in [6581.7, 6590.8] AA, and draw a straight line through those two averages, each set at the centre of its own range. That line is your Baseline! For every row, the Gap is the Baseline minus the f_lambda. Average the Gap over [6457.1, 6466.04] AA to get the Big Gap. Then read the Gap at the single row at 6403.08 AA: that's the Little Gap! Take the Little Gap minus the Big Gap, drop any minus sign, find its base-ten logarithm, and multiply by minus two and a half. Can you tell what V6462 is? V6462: 1.6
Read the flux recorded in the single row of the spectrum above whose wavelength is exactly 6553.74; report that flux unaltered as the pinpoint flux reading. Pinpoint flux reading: 6.212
